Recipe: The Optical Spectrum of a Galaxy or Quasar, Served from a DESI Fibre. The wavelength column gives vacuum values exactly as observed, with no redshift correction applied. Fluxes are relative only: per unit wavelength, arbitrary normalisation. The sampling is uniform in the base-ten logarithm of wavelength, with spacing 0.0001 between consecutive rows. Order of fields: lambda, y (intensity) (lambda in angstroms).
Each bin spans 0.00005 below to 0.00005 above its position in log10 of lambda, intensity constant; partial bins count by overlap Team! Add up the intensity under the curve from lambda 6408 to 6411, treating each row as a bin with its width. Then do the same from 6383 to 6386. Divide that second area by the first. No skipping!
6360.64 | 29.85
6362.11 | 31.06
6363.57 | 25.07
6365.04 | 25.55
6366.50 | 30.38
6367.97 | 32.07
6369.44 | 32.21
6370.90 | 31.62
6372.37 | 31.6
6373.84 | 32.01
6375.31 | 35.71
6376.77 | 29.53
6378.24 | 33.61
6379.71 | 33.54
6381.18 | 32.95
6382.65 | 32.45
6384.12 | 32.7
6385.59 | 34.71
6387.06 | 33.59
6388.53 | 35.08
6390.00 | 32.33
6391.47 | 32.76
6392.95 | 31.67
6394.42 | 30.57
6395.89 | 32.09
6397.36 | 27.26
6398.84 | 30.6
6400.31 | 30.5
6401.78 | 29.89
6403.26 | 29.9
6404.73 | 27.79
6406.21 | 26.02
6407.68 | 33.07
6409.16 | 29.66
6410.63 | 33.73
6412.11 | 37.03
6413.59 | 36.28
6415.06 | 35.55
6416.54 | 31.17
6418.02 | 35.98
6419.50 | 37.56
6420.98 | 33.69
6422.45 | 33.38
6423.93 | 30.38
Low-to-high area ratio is 1.06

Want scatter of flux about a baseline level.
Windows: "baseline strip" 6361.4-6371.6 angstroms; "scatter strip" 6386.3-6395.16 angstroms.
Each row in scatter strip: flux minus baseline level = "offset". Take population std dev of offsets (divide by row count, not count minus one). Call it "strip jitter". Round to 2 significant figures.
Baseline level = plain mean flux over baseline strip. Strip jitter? 1.4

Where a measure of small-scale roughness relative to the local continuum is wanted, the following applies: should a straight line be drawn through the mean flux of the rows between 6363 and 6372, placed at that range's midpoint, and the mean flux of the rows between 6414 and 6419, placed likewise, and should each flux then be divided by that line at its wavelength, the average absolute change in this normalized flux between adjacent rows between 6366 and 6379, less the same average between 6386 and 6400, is 0.004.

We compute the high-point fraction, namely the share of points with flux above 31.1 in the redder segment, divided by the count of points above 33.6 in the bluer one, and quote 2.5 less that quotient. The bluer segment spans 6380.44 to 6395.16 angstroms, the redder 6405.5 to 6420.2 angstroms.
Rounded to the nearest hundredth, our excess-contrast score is 2.10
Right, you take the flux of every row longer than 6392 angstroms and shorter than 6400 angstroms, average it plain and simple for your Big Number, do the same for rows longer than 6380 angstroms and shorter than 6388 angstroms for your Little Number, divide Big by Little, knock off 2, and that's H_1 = -1.09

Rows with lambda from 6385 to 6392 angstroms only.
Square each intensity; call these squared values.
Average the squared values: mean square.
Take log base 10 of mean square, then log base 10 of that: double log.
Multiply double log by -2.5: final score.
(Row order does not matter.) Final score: -1.21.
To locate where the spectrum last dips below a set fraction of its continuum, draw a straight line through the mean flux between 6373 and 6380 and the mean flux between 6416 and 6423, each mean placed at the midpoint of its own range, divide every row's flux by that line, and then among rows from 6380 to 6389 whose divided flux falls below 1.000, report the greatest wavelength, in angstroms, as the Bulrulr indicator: 6384.12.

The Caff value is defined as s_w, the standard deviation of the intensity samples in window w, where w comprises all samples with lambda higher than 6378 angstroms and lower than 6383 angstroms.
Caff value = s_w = 0.5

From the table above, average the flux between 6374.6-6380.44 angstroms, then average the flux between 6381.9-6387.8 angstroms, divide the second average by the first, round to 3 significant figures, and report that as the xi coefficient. 1.01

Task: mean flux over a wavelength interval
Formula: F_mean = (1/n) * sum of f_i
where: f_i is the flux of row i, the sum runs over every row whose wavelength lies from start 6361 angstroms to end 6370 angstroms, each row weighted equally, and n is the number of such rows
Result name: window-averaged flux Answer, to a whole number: 29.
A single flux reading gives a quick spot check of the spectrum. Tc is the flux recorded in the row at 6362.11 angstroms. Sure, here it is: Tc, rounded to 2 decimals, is 31.06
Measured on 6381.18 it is 32.95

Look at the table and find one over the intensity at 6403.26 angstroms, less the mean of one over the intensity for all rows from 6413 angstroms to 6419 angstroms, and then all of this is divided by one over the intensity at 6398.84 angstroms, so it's 0.14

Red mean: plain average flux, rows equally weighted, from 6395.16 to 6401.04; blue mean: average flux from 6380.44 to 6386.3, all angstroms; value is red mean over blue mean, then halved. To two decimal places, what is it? 0.45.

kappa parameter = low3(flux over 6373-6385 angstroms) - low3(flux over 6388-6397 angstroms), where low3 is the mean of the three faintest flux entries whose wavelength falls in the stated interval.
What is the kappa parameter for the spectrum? 0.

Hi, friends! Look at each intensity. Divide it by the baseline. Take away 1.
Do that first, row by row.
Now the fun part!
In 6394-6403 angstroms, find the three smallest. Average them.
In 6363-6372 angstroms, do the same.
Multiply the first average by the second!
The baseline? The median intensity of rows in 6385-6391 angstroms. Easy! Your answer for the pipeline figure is 0.030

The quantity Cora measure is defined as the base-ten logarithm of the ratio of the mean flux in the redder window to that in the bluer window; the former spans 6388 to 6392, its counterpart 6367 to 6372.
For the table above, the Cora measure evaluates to 0.02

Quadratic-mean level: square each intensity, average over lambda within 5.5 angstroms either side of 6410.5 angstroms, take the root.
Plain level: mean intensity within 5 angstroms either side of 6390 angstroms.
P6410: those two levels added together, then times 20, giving 1324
